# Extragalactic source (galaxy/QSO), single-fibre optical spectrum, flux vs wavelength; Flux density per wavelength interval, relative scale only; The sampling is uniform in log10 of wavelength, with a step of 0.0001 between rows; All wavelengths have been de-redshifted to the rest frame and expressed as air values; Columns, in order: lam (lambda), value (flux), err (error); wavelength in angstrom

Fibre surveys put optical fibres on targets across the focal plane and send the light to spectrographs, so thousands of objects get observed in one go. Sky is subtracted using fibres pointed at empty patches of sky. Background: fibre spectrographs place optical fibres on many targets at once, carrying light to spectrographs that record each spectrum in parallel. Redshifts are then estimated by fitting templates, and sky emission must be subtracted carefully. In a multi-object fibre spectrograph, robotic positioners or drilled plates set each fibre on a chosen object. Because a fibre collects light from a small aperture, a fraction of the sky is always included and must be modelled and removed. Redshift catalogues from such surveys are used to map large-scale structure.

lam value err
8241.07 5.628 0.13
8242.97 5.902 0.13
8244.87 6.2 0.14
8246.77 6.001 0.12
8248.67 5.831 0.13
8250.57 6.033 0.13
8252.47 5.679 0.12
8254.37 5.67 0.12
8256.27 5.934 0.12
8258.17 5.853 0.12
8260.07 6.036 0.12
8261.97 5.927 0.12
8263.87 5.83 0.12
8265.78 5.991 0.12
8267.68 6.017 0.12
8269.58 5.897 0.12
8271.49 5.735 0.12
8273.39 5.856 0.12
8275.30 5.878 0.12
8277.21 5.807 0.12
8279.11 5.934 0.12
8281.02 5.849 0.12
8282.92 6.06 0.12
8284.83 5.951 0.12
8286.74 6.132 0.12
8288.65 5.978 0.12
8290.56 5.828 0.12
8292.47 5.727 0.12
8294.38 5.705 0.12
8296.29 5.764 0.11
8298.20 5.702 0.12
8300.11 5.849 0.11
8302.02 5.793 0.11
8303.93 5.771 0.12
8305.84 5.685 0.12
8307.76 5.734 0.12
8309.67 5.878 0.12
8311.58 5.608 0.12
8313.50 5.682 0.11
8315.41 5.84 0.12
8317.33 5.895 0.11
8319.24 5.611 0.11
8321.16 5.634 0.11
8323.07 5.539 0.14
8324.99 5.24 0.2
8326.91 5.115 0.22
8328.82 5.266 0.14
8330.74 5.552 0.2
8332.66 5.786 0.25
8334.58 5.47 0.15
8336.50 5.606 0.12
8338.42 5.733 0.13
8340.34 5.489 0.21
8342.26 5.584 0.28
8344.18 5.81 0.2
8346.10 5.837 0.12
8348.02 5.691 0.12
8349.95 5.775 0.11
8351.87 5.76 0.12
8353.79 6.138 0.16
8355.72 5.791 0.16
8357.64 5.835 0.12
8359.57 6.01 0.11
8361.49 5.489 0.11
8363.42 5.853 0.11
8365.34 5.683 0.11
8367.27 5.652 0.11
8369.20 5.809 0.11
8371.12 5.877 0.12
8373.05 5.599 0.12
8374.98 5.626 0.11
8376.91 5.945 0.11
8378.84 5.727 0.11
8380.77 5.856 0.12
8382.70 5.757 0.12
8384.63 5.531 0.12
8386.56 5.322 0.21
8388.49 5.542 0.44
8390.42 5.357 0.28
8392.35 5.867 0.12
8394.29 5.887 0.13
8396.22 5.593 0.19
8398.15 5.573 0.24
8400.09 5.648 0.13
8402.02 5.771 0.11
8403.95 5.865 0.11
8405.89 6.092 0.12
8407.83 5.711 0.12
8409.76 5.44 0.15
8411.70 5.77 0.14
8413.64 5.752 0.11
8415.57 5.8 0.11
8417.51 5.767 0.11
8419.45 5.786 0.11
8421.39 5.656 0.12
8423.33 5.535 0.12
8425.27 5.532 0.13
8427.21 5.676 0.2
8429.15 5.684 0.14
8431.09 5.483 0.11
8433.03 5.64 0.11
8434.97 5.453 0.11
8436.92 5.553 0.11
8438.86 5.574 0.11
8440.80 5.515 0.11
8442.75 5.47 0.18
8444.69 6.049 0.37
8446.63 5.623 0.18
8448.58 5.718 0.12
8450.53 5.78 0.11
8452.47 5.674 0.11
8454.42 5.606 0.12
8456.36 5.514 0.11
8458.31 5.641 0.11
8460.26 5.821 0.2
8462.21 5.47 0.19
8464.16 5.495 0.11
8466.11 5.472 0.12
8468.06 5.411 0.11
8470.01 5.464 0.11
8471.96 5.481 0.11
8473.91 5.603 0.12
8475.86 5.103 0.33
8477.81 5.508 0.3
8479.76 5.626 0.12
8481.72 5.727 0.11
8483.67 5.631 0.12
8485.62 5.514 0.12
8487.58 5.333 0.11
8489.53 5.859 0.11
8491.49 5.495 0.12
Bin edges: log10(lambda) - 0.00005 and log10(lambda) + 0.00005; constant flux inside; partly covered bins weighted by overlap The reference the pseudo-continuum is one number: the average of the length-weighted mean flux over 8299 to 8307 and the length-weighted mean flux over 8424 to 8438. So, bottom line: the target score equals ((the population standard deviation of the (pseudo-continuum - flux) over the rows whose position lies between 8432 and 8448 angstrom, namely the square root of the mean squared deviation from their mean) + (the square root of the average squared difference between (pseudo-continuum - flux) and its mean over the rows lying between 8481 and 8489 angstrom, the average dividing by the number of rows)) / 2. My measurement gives 0.16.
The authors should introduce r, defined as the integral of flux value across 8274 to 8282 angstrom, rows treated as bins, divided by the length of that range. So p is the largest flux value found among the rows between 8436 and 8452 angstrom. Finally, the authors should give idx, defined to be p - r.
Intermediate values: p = 6.049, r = 5.87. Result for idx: 0.18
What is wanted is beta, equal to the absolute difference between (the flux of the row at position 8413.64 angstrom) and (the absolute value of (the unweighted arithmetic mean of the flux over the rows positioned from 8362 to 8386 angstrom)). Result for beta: 0.01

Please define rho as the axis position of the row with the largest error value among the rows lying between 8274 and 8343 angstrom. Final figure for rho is 8342.26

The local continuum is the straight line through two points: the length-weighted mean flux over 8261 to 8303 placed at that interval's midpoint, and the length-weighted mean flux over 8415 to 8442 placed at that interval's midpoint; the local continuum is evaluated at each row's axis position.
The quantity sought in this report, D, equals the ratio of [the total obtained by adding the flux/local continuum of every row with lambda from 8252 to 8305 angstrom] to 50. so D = 0.56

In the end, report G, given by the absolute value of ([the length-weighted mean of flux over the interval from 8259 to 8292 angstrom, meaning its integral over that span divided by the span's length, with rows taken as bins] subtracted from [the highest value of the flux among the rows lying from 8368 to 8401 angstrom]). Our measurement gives 0.02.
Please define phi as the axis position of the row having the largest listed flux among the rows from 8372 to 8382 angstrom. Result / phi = 8376.91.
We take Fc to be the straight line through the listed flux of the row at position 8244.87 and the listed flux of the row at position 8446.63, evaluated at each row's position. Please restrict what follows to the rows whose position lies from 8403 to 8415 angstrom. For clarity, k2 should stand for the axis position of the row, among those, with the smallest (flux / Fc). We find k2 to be 8409.76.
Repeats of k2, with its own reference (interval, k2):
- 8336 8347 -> 8340.34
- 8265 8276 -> 8271.49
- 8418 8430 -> 8423.33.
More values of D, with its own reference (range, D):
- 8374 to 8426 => 0.54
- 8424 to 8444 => 0.20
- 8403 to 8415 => 0.12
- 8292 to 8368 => 0.79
